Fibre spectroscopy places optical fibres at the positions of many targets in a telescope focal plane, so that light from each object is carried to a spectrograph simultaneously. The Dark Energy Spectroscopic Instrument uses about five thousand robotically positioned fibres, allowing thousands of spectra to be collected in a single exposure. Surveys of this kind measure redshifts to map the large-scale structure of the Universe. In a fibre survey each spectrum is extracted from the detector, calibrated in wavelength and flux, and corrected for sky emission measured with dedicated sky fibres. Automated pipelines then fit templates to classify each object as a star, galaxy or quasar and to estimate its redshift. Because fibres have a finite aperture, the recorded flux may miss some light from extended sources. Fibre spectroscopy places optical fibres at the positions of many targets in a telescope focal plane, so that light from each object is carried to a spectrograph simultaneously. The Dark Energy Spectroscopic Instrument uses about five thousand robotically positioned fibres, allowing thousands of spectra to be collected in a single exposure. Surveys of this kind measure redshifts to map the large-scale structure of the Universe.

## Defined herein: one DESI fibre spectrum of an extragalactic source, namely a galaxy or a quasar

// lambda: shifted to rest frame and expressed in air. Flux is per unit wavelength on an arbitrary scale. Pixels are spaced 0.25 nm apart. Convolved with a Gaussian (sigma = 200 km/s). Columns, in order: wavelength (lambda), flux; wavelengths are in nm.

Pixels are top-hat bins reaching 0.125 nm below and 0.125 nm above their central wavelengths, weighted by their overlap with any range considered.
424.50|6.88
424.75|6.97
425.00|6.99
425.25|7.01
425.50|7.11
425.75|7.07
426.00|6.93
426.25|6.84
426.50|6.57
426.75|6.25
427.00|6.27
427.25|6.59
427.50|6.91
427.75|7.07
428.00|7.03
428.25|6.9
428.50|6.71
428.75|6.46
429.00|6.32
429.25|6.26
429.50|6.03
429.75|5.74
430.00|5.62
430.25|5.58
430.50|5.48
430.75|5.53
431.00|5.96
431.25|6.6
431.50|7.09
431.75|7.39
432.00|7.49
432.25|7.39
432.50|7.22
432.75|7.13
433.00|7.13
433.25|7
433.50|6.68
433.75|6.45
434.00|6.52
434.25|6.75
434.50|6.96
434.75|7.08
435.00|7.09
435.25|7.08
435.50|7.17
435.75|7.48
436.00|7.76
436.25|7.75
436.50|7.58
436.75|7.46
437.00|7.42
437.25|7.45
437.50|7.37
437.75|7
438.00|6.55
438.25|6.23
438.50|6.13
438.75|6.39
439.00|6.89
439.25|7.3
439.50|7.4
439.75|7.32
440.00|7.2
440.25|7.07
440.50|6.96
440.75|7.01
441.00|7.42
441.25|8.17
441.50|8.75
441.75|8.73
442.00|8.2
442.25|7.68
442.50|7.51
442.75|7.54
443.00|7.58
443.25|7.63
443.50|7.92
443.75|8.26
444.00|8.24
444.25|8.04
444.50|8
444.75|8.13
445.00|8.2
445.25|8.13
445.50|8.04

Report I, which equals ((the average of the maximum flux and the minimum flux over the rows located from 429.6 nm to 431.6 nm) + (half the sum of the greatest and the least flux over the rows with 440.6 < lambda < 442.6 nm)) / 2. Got 7.08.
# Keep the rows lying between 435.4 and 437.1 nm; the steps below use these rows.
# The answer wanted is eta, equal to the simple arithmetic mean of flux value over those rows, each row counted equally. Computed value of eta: 7.5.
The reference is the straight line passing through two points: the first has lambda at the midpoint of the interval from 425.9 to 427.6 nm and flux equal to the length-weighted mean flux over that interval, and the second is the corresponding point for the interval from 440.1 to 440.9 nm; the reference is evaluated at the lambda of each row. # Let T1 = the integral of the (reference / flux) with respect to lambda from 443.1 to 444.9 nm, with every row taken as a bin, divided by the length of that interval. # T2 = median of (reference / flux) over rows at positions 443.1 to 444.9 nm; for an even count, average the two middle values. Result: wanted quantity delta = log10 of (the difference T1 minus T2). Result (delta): -3.00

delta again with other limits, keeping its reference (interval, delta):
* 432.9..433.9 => -2.15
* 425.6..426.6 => -2.49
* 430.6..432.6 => -1.24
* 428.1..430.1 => -2.11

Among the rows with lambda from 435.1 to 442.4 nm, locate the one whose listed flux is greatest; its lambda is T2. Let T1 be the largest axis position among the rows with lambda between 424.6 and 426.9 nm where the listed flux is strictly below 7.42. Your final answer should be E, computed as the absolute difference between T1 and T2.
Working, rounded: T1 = 426.75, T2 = 441.50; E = 14.75 nm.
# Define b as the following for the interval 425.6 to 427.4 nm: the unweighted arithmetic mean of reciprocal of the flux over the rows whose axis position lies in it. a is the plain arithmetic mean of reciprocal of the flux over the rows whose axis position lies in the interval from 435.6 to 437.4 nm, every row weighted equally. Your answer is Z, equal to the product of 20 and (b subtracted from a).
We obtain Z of -0.37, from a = 0.132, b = 0.151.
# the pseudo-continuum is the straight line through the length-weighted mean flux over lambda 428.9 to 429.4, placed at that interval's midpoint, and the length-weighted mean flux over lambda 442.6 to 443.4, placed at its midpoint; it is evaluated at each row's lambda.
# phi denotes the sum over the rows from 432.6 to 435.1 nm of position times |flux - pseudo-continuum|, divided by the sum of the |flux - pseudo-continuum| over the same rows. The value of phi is 433.65 nm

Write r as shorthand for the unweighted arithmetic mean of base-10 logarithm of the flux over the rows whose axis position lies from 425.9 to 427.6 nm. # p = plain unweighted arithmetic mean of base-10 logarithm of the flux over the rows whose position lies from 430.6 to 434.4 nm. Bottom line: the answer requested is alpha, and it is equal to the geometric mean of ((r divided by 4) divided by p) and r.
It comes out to 0.450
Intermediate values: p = 0.833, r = 0.821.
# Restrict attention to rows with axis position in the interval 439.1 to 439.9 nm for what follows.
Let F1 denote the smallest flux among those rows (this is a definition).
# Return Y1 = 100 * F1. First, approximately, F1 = 7.3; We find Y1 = 730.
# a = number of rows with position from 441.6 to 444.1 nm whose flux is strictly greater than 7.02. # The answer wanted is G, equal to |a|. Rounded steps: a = 10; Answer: 10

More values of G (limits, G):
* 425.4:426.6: 2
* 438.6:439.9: 3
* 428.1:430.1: 0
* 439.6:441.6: 6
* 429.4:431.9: 2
